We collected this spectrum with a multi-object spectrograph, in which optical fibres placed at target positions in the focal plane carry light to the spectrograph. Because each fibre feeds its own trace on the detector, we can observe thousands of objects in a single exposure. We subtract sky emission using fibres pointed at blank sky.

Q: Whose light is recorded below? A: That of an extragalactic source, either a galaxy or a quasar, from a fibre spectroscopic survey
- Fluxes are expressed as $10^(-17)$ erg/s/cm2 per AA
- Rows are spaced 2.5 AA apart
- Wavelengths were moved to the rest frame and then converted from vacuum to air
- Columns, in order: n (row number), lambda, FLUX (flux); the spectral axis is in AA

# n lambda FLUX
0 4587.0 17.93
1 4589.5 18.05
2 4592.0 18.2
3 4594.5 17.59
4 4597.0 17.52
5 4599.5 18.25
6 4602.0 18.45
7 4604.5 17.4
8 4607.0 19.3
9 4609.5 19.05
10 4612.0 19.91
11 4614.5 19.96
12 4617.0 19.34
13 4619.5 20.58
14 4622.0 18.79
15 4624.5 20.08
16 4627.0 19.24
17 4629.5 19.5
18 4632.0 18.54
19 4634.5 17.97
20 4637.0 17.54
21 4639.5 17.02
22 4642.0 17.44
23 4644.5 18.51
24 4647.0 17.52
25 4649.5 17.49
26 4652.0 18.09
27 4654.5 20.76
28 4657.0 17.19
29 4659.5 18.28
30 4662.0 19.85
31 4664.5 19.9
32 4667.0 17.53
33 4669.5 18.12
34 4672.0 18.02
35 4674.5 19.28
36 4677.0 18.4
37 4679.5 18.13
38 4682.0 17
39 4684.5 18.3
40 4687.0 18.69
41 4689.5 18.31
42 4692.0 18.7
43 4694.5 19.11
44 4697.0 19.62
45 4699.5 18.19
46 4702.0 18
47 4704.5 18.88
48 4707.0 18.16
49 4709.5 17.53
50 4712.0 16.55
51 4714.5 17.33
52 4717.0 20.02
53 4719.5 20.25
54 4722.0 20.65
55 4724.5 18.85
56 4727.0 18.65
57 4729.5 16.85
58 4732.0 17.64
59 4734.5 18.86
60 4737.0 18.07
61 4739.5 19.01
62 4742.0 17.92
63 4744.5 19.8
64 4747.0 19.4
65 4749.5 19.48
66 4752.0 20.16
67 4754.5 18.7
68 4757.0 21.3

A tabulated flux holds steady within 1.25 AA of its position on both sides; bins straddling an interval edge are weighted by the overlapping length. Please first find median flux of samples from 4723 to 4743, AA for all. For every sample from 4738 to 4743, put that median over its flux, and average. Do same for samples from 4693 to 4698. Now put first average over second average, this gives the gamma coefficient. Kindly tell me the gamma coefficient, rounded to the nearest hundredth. 1.05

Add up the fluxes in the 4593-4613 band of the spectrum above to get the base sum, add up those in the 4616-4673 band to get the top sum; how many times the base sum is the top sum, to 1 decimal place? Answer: 2.9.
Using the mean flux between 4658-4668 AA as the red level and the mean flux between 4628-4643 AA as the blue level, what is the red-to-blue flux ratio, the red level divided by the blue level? 1.05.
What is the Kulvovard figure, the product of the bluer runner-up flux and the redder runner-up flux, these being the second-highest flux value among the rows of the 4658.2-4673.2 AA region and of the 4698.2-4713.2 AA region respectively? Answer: 361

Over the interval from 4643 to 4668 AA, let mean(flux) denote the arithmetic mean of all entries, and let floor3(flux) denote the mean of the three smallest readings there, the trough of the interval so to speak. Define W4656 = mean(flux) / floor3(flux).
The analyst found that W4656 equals 1.06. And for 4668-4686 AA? 1.03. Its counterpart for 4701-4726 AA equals 1.09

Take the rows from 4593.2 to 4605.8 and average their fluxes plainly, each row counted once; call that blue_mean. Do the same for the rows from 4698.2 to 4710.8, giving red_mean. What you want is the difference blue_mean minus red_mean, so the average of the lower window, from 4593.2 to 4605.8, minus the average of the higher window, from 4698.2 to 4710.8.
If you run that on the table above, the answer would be -0.3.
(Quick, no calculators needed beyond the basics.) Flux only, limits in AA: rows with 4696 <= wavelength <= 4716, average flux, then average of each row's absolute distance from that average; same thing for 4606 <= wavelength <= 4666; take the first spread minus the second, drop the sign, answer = 0.28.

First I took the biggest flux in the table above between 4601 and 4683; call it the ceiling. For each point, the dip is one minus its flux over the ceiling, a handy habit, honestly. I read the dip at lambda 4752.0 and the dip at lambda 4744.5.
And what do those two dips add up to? 0.075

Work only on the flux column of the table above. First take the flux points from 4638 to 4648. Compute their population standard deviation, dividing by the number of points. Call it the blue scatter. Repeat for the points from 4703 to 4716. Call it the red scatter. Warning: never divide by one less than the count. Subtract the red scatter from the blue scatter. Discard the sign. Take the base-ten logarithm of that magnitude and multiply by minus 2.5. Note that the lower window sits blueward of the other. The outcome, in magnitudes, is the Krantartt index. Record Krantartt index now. 1.5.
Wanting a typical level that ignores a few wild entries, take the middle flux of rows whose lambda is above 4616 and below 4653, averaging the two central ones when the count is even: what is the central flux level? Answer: 18.5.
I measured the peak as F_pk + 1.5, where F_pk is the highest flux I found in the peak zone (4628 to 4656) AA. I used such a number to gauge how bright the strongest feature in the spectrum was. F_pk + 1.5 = 22.3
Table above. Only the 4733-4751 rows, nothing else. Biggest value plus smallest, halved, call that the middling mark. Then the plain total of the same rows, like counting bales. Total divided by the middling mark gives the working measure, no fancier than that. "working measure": 7.03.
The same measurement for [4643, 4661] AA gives 6.74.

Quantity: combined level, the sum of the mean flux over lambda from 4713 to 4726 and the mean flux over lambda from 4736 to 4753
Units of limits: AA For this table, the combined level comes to 38.5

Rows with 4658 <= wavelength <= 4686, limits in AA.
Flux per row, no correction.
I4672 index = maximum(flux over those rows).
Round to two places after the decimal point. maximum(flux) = 19.90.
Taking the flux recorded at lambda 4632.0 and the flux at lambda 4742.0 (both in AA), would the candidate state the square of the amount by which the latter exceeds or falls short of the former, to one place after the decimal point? 0.4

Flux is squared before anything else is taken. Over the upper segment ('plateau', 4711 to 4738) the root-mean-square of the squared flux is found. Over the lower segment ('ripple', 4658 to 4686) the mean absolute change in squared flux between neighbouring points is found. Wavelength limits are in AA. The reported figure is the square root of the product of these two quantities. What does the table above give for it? 111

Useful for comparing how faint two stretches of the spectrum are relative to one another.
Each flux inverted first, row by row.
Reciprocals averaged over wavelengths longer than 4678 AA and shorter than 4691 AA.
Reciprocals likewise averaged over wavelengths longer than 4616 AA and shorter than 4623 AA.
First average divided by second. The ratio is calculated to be 1.08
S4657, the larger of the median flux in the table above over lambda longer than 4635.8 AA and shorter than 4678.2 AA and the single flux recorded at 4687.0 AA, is 18.7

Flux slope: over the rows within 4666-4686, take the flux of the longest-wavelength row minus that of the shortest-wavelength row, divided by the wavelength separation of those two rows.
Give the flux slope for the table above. 0.04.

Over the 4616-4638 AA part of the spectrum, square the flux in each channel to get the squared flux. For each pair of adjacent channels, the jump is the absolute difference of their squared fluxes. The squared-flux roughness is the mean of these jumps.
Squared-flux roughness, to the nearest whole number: 36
